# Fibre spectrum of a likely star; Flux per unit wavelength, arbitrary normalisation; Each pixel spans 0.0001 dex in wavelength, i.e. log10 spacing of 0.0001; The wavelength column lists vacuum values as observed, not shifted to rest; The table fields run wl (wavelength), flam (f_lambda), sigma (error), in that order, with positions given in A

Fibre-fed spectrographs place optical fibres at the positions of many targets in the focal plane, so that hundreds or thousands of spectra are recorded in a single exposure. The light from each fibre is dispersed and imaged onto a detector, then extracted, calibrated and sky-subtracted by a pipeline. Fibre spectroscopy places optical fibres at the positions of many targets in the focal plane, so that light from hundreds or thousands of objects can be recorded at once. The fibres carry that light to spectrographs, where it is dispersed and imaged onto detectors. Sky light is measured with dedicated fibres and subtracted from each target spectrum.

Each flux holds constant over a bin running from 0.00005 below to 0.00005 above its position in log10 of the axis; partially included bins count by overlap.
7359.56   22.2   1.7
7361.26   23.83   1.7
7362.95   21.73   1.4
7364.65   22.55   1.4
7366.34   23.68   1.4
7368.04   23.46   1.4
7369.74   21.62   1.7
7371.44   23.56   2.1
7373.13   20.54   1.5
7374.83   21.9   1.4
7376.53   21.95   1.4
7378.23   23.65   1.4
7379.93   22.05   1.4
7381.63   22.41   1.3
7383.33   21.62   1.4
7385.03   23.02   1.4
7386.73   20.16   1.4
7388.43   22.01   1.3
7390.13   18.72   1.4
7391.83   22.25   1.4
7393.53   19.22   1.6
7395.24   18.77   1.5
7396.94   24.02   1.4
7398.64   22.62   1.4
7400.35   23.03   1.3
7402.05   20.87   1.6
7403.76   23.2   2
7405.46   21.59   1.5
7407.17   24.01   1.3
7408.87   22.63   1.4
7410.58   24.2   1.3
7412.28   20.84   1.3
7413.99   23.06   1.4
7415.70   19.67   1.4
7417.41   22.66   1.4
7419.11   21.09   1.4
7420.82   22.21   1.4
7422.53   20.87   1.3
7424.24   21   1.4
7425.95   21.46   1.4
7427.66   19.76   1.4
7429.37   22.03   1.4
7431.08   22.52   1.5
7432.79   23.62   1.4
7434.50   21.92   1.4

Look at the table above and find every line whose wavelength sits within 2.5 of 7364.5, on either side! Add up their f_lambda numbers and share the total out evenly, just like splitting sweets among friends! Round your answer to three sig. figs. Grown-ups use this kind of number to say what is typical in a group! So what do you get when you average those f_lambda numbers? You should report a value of 22.7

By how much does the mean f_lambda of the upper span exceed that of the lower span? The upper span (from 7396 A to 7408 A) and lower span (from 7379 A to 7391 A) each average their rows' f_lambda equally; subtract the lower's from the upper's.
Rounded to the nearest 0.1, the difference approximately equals 1.3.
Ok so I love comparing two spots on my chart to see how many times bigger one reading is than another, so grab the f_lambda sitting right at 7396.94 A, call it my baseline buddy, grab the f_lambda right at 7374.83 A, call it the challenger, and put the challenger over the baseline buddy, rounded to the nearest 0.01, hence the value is 0.91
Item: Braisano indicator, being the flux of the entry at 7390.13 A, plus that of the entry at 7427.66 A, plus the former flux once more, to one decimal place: 57.2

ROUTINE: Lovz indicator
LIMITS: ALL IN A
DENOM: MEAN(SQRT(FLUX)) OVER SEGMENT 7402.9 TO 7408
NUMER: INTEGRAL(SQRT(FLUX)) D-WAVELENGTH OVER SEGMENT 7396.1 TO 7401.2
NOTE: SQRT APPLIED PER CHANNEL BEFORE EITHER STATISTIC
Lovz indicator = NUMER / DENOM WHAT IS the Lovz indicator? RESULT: 5.14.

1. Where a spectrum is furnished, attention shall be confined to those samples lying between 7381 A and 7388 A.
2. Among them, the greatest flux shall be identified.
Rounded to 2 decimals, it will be 23.02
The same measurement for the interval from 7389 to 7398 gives 24.02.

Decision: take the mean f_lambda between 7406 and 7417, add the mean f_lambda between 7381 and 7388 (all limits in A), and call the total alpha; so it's 44.2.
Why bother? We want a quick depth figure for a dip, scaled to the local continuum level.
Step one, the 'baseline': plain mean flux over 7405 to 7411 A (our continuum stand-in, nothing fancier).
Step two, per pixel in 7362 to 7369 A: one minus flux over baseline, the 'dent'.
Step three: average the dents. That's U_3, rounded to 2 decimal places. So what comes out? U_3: 0.01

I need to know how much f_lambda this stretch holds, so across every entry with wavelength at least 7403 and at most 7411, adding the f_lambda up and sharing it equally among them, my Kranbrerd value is 23.1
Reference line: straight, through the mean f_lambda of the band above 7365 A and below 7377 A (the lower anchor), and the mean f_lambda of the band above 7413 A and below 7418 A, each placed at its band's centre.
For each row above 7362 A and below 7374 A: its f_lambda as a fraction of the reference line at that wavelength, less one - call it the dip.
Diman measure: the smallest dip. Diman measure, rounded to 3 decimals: -0.082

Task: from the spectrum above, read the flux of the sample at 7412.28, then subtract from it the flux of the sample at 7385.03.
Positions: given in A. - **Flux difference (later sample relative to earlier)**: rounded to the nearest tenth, -2.2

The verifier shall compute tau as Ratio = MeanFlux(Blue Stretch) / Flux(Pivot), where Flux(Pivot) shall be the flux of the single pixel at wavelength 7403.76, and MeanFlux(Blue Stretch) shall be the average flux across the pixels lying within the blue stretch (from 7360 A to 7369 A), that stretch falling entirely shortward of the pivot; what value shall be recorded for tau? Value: 0.99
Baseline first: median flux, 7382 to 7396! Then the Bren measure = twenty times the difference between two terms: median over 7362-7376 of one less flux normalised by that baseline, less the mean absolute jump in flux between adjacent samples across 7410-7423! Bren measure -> -47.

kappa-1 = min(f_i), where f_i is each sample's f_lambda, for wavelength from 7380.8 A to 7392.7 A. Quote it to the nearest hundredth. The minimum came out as 18.72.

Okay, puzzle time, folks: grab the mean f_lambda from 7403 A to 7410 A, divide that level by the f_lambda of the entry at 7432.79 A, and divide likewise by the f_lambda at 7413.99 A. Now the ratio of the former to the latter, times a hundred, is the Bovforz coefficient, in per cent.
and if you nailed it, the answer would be 98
